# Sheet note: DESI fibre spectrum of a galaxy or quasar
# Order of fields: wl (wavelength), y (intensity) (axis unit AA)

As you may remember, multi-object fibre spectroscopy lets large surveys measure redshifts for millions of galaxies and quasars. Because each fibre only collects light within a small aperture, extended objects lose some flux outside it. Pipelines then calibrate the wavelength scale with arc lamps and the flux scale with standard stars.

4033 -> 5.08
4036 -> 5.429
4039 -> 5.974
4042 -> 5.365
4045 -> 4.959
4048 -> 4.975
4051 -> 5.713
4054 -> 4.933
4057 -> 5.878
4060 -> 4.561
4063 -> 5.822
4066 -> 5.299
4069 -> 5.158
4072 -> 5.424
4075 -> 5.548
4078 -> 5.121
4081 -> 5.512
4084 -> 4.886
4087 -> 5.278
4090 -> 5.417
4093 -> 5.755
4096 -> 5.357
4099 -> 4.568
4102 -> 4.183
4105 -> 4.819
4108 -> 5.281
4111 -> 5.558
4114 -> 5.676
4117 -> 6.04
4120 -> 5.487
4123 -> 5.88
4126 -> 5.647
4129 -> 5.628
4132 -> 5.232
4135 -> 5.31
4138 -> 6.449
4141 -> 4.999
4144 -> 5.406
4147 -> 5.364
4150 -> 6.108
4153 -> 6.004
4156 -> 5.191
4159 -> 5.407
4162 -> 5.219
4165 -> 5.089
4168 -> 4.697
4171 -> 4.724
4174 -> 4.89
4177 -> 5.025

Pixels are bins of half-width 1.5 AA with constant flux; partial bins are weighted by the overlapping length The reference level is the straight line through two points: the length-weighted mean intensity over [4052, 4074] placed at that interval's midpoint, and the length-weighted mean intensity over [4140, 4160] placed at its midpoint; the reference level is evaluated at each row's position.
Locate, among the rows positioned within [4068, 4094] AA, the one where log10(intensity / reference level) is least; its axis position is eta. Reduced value 4084 AA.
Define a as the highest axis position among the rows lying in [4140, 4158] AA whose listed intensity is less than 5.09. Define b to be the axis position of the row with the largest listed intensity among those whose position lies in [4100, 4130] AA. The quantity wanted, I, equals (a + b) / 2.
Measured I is 4129.0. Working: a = 4141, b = 4117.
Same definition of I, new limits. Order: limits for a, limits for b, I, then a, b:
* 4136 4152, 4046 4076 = 4099.0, 4141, 4057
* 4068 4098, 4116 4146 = 4111.0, 4084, 4138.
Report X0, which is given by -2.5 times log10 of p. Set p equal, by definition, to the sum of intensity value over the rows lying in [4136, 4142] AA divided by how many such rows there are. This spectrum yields -1.89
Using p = 5.7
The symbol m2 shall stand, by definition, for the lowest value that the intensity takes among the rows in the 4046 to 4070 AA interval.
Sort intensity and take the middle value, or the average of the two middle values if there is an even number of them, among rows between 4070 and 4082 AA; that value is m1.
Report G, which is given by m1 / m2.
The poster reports 1.199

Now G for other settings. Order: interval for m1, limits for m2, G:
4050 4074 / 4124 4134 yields 1.025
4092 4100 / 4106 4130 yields 1.014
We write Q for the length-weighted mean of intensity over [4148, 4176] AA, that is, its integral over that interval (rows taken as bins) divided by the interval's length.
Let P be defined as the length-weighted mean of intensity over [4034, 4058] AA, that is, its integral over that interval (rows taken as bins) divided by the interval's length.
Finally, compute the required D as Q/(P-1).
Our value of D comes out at 1.20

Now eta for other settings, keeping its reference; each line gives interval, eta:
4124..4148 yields 4141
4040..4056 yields 4054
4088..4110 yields 4102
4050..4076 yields 4060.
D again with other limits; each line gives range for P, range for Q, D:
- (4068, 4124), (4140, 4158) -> 1.28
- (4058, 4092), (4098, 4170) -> 1.26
